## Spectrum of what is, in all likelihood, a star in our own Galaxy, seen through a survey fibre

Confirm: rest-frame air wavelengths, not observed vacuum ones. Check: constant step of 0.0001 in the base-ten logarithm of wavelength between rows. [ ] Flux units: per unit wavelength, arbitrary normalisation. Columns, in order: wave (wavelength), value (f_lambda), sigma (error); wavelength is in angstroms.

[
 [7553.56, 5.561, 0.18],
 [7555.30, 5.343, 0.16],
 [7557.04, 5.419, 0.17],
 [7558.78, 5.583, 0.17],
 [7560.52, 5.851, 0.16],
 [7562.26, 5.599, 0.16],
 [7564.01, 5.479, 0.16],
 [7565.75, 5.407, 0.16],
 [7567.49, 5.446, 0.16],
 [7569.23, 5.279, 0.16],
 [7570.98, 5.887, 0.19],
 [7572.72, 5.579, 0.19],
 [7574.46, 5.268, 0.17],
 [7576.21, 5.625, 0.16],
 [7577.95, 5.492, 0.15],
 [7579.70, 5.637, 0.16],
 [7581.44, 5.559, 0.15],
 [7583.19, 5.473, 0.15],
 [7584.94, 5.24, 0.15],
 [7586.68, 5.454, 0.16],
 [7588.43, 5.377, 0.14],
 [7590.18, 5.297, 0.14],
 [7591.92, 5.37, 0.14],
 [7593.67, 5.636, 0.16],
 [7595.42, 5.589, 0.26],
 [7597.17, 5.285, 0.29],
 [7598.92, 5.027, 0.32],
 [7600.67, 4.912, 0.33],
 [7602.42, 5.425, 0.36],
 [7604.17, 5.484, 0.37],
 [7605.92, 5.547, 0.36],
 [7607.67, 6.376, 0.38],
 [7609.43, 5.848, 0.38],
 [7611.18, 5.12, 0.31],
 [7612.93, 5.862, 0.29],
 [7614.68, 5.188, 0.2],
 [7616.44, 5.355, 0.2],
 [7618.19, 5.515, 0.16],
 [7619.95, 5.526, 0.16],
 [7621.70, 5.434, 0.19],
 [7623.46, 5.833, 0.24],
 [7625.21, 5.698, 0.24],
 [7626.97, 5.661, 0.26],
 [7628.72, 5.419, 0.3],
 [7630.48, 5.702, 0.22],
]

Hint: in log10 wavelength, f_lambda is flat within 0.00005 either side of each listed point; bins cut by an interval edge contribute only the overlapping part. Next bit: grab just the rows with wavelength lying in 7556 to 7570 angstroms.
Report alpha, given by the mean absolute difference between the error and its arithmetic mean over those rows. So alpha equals 0.004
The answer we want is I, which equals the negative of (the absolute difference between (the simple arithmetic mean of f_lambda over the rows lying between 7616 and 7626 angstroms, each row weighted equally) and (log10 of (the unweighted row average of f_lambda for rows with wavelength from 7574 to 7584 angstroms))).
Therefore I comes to -4.82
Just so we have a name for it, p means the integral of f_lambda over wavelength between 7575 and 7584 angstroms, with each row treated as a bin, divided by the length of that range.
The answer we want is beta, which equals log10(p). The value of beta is 0.744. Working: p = 5.544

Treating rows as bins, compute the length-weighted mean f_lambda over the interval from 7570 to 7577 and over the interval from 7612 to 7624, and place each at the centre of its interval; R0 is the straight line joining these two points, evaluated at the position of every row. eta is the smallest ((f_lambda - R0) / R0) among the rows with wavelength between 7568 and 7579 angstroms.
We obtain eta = -0.056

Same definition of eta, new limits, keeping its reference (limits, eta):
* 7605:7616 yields -0.074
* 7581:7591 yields -0.058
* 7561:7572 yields -0.055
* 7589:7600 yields -0.093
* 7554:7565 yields -0.047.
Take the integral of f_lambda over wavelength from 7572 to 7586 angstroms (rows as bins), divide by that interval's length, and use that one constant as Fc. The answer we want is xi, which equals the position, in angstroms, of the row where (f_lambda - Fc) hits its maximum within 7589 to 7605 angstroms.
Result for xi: 7593.67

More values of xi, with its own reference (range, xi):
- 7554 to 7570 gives 7560.52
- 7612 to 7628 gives 7612.93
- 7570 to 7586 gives 7570.98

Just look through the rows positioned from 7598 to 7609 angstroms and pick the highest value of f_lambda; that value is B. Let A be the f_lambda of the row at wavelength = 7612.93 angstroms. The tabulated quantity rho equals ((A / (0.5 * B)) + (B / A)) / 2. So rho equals 1.46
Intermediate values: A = 5.862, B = 6.376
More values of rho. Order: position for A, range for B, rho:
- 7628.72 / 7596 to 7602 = 1.51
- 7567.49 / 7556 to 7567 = 1.47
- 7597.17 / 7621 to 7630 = 1.46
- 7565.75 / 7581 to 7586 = 1.49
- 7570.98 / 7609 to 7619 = 1.50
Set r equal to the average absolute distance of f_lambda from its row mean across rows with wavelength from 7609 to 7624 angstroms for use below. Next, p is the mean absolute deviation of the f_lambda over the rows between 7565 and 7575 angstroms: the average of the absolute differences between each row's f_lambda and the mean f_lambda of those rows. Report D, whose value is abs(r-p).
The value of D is 0.05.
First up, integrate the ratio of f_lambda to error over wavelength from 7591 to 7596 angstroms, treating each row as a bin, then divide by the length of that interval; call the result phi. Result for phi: 32.4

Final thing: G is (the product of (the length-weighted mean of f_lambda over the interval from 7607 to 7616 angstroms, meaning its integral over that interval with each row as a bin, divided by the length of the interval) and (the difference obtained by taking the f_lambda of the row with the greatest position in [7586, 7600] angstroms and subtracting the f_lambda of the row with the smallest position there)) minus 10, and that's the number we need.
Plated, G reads -12.4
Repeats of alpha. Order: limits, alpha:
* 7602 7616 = 0.048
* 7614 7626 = 0.024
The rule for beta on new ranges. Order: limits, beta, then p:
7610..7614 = 0.742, 5.515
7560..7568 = 0.744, 5.546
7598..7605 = 0.717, 5.211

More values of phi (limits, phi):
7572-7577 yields 31.8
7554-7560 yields 32.8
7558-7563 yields 34.8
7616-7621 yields 32.3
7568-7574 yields 31.3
